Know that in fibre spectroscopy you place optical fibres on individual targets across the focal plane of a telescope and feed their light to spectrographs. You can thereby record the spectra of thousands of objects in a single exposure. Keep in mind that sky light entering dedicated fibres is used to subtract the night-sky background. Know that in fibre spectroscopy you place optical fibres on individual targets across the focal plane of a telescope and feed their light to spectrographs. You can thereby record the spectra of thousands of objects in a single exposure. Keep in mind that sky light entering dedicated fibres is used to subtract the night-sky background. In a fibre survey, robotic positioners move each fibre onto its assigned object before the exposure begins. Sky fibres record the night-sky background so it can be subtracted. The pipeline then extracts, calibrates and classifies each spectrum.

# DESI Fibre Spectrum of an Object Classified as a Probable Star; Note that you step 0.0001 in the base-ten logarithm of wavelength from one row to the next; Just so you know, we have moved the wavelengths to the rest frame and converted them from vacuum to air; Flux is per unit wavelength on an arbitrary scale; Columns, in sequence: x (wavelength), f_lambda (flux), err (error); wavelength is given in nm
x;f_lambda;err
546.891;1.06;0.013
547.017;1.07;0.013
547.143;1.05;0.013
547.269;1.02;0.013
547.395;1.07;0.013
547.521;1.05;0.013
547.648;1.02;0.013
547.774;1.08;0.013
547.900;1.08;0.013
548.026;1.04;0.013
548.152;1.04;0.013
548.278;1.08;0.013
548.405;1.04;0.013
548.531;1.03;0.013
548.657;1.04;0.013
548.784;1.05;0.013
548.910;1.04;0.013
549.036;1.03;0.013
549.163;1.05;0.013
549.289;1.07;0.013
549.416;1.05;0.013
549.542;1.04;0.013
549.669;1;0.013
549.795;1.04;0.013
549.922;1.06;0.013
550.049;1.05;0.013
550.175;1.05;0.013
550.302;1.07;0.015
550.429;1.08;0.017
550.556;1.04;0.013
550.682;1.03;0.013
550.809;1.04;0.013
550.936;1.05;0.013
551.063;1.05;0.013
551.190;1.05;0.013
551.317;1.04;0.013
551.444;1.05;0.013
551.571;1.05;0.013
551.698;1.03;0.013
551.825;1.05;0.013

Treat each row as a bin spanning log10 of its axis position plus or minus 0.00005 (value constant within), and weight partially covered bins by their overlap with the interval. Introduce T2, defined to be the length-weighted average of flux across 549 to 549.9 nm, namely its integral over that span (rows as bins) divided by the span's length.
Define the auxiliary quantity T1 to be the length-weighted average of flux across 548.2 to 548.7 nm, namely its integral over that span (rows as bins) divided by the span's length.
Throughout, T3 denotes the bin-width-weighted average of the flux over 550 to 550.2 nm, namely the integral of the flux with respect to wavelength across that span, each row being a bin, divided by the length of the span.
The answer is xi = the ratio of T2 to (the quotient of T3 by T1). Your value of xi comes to 1.04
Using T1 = 1.05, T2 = 1.04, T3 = 1.05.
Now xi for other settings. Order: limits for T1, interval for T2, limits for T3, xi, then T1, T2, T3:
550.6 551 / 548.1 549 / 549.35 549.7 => 1.05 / 1.04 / 1.05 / 1.03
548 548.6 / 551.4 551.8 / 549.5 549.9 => 1.06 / 1.05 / 1.04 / 1.03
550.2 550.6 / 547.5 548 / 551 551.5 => 1.07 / 1.06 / 1.06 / 1.05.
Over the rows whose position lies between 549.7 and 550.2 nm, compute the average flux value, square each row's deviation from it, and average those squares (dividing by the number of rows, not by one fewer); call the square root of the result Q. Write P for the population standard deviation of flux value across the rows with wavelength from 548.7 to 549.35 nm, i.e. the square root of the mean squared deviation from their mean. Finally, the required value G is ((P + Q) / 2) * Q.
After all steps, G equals 0.0001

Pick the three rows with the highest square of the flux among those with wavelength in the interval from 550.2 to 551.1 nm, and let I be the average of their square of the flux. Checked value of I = 1.14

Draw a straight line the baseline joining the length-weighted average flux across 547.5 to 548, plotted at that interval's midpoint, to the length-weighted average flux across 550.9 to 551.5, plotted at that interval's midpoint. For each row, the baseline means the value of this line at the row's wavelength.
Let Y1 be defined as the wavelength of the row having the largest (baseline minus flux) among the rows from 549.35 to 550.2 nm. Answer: 549.669 nm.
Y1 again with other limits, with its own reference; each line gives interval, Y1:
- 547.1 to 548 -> 547.269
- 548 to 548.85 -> 548.531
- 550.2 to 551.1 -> 550.682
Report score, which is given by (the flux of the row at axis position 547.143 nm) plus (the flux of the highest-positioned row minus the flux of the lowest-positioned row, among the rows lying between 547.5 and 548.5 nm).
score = 1.040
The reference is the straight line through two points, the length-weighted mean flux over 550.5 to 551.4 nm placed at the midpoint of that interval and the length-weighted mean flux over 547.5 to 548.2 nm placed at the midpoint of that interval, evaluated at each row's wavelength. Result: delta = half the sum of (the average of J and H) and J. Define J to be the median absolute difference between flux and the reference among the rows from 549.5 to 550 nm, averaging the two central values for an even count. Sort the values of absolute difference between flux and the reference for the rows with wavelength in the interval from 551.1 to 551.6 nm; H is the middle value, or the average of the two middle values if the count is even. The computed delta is 0.0098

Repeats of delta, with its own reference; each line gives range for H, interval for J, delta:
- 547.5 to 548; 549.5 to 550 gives 0.0150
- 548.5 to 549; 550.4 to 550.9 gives 0.0091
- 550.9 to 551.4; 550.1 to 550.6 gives 0.0129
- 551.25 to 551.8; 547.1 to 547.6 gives 0.0098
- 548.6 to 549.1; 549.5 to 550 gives 0.0102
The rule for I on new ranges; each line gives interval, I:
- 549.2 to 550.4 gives 1.14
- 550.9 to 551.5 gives 1.10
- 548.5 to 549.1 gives 1.09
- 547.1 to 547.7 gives 1.12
